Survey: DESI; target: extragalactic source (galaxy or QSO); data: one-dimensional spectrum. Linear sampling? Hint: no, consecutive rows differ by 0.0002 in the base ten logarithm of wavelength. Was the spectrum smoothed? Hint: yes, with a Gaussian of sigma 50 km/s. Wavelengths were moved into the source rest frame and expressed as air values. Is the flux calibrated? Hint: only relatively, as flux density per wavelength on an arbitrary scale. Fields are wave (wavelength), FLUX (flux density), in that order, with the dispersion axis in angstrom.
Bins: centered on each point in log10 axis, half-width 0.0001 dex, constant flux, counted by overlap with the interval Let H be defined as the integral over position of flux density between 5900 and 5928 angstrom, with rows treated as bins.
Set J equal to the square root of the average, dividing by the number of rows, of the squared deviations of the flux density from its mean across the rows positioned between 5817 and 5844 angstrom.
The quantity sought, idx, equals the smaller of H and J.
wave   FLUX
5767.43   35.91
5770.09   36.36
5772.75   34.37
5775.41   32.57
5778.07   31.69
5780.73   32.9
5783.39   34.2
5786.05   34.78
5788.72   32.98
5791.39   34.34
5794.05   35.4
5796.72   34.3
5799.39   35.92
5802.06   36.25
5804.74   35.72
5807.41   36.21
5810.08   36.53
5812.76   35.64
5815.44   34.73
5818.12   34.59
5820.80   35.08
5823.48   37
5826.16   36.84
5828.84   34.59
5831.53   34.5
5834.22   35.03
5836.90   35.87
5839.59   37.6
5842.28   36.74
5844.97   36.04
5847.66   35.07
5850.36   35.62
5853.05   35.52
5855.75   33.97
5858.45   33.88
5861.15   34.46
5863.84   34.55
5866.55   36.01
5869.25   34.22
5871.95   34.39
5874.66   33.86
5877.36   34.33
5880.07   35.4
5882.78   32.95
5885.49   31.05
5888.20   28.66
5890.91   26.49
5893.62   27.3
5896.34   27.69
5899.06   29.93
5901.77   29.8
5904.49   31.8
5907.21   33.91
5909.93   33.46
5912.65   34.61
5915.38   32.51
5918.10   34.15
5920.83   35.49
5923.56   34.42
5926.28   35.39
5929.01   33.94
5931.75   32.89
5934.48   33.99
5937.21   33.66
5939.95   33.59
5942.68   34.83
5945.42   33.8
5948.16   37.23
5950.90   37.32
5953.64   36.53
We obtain 1.11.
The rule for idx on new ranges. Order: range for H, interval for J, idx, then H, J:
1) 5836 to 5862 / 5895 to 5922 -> 2.37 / 922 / 2.37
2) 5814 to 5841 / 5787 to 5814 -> 1.06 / 961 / 1.06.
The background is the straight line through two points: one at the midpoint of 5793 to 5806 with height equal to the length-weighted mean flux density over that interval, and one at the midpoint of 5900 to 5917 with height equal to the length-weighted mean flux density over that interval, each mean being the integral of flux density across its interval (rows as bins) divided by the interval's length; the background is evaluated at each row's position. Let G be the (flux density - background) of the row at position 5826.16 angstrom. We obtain 2.04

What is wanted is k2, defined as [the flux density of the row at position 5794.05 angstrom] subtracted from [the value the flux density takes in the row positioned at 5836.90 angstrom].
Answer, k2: 0.5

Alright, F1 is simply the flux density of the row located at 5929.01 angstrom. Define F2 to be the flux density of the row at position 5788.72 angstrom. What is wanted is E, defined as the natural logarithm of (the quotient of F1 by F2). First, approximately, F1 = 33.94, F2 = 32.98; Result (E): 0.03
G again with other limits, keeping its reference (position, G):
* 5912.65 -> 2.07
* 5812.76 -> 0.49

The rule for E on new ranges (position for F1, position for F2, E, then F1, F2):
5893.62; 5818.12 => -0.24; 27.3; 34.59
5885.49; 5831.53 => -0.11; 31.05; 34.5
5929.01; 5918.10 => -0.01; 33.94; 34.15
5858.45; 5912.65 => -0.02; 33.88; 34.61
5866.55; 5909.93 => 0.07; 36.01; 33.46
